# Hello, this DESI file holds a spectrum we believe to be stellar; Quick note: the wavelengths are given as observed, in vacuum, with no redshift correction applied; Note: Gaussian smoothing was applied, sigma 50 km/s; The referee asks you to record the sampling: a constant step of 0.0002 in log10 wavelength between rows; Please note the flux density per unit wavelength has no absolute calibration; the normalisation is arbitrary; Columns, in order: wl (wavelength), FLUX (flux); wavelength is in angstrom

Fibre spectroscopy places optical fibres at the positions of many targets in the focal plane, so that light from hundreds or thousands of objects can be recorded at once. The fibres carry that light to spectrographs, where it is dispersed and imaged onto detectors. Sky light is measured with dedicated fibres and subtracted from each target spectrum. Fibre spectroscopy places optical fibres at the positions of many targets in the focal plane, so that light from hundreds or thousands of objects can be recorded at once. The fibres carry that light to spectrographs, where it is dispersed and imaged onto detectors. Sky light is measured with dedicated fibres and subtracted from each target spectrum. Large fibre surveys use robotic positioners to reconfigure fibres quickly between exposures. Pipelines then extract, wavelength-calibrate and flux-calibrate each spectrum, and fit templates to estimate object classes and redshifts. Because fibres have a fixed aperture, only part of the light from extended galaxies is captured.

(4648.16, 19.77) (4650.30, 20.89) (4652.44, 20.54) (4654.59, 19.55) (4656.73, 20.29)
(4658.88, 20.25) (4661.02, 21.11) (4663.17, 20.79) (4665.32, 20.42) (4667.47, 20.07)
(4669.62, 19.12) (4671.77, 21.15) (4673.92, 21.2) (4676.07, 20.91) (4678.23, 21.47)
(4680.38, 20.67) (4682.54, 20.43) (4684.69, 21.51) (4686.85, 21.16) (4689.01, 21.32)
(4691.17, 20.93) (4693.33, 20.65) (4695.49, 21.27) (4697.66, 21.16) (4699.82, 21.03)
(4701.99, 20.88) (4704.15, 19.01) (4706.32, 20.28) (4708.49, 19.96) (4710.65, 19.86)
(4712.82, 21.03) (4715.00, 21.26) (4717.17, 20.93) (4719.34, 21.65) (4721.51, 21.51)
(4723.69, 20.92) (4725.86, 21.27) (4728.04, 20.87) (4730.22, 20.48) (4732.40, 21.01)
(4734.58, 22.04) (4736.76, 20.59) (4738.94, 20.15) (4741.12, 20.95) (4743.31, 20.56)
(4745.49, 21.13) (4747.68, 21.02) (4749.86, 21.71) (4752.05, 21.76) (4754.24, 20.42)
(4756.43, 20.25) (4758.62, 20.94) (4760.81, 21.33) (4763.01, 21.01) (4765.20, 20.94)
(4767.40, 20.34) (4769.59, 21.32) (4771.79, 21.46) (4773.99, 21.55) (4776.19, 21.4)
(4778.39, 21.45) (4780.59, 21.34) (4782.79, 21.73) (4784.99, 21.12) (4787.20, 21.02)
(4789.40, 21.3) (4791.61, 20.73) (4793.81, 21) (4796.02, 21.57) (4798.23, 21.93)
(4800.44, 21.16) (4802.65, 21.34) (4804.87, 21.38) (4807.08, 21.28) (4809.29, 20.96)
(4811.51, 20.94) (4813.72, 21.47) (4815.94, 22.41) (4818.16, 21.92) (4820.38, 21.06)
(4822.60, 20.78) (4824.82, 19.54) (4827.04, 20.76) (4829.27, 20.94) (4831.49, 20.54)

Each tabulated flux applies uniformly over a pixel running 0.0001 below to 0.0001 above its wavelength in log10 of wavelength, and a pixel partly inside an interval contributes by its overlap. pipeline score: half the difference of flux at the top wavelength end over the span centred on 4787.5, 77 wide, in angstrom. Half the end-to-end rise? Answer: -1.1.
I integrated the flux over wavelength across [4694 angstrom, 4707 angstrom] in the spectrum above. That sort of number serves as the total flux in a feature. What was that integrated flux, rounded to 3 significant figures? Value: 268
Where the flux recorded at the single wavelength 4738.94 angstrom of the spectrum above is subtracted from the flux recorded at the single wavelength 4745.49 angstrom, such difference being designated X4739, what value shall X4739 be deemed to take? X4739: 1.0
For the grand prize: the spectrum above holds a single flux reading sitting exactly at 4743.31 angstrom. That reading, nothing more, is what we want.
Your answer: 20.56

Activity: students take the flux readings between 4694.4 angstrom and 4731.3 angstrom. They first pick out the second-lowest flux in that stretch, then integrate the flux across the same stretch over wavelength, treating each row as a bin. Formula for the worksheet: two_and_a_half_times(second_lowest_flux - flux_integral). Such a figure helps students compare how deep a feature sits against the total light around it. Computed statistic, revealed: -1868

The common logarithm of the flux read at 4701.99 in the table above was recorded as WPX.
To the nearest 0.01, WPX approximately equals 1.32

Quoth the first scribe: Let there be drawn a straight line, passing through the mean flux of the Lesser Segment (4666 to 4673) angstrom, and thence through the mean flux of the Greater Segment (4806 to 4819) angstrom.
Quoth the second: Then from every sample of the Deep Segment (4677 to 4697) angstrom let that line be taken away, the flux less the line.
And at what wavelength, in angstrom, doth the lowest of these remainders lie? 4682.54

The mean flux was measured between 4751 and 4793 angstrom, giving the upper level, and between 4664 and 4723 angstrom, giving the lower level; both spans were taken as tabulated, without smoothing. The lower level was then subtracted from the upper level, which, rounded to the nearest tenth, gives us 0.4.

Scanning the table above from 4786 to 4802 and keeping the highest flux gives 21.93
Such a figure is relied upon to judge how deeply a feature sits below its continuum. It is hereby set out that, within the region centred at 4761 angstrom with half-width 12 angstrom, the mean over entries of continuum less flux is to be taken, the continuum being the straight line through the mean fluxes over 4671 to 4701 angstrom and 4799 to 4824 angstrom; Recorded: 0.18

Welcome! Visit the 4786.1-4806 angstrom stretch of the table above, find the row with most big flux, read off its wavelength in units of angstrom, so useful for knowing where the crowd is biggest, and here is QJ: 4798.23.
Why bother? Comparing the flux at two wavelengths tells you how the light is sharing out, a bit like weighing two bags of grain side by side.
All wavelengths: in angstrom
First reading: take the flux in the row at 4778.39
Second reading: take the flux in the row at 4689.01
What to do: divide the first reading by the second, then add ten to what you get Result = 11.0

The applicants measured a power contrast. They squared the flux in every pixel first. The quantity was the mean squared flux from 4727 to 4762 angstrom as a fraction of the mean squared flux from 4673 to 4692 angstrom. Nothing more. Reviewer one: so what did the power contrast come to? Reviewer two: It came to 0.99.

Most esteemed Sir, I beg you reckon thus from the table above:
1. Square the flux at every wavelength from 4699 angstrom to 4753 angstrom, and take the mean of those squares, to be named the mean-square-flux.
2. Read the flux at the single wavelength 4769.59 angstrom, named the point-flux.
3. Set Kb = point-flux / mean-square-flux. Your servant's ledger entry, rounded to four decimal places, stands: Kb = 0.0489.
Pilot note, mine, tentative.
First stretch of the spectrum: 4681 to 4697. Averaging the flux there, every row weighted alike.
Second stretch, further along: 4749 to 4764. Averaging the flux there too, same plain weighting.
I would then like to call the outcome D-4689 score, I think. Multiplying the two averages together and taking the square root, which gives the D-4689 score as 21.0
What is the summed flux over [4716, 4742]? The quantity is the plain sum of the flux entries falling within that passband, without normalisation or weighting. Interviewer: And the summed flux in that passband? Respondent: 252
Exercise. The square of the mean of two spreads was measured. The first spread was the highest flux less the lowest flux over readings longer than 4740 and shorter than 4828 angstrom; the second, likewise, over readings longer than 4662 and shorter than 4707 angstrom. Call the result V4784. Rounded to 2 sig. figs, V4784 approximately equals 7.2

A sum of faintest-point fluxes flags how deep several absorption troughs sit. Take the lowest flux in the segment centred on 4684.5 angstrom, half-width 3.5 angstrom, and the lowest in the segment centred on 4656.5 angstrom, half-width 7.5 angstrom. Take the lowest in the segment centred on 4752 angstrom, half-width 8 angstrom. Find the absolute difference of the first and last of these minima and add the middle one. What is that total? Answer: 19.7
